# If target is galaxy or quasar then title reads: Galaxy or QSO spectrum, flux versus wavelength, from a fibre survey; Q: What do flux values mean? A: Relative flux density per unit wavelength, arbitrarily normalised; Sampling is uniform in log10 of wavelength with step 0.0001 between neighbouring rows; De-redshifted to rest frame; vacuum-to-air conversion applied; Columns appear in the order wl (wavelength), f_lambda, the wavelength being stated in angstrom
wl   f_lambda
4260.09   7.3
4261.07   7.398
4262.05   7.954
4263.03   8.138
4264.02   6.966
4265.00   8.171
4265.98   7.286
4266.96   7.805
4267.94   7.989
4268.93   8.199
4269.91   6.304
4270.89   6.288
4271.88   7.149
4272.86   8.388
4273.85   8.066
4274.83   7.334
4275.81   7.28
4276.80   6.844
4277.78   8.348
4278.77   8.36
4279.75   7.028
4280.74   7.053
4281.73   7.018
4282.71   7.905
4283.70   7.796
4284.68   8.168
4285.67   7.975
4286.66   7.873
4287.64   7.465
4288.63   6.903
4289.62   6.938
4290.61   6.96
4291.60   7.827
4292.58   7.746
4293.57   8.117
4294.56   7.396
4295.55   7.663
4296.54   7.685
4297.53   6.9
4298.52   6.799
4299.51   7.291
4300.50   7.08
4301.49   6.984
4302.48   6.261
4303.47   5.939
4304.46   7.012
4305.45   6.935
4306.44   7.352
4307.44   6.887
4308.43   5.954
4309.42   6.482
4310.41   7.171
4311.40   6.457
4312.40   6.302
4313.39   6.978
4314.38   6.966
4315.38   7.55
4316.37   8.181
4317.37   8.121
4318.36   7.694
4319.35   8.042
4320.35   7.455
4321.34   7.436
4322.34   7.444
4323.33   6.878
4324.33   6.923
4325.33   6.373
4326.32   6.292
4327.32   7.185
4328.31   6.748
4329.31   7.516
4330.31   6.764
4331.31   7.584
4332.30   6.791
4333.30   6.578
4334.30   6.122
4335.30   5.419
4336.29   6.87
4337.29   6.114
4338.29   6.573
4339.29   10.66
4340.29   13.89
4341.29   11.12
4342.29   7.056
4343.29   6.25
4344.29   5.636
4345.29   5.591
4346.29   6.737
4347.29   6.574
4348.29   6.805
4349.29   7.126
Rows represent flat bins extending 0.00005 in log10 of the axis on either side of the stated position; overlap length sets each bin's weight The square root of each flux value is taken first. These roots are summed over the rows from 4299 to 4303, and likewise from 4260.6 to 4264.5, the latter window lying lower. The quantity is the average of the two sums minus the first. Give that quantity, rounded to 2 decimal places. 0.26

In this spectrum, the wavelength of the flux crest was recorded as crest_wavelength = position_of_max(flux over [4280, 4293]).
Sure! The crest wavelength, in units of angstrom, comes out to 4284.68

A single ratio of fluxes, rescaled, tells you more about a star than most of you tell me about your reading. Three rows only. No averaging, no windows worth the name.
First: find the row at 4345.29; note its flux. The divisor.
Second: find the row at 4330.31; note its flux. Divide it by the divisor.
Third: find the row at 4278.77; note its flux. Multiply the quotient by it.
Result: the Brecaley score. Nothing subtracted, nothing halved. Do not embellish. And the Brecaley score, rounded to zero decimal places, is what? 10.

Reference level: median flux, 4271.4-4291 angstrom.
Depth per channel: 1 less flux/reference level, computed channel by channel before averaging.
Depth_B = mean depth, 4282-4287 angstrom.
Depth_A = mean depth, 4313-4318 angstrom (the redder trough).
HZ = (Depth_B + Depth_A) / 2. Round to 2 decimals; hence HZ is -0.05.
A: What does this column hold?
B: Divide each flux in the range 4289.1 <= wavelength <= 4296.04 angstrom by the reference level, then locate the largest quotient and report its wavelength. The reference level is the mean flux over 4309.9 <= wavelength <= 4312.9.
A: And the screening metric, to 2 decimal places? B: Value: 4293.57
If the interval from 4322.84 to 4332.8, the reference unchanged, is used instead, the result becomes 4331.31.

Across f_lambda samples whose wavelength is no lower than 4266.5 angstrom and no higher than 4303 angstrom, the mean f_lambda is 7.44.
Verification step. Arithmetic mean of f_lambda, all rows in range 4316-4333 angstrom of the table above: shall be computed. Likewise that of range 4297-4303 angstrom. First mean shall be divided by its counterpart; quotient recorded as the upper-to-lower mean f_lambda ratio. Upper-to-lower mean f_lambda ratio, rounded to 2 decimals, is 1.05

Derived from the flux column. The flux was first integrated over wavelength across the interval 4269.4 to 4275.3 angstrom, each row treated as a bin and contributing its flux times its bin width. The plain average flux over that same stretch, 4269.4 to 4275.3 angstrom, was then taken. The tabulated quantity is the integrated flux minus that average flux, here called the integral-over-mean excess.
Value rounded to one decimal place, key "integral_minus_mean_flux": 35.6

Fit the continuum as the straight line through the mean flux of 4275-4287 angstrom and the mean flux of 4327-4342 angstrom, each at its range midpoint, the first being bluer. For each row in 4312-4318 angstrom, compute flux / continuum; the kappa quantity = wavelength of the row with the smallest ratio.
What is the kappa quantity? 4312.40 angstrom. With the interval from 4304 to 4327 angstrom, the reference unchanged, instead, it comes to 4308.43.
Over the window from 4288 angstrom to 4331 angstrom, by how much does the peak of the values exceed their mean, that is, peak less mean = 1.07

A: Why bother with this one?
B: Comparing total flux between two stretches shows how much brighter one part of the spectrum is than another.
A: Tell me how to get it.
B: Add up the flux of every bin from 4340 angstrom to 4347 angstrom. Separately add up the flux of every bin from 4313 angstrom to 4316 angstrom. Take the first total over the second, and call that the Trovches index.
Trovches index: 2.6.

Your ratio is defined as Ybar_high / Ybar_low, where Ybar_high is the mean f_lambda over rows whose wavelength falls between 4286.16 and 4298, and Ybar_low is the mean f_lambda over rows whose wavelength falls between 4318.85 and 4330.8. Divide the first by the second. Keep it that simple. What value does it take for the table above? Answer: 1.05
